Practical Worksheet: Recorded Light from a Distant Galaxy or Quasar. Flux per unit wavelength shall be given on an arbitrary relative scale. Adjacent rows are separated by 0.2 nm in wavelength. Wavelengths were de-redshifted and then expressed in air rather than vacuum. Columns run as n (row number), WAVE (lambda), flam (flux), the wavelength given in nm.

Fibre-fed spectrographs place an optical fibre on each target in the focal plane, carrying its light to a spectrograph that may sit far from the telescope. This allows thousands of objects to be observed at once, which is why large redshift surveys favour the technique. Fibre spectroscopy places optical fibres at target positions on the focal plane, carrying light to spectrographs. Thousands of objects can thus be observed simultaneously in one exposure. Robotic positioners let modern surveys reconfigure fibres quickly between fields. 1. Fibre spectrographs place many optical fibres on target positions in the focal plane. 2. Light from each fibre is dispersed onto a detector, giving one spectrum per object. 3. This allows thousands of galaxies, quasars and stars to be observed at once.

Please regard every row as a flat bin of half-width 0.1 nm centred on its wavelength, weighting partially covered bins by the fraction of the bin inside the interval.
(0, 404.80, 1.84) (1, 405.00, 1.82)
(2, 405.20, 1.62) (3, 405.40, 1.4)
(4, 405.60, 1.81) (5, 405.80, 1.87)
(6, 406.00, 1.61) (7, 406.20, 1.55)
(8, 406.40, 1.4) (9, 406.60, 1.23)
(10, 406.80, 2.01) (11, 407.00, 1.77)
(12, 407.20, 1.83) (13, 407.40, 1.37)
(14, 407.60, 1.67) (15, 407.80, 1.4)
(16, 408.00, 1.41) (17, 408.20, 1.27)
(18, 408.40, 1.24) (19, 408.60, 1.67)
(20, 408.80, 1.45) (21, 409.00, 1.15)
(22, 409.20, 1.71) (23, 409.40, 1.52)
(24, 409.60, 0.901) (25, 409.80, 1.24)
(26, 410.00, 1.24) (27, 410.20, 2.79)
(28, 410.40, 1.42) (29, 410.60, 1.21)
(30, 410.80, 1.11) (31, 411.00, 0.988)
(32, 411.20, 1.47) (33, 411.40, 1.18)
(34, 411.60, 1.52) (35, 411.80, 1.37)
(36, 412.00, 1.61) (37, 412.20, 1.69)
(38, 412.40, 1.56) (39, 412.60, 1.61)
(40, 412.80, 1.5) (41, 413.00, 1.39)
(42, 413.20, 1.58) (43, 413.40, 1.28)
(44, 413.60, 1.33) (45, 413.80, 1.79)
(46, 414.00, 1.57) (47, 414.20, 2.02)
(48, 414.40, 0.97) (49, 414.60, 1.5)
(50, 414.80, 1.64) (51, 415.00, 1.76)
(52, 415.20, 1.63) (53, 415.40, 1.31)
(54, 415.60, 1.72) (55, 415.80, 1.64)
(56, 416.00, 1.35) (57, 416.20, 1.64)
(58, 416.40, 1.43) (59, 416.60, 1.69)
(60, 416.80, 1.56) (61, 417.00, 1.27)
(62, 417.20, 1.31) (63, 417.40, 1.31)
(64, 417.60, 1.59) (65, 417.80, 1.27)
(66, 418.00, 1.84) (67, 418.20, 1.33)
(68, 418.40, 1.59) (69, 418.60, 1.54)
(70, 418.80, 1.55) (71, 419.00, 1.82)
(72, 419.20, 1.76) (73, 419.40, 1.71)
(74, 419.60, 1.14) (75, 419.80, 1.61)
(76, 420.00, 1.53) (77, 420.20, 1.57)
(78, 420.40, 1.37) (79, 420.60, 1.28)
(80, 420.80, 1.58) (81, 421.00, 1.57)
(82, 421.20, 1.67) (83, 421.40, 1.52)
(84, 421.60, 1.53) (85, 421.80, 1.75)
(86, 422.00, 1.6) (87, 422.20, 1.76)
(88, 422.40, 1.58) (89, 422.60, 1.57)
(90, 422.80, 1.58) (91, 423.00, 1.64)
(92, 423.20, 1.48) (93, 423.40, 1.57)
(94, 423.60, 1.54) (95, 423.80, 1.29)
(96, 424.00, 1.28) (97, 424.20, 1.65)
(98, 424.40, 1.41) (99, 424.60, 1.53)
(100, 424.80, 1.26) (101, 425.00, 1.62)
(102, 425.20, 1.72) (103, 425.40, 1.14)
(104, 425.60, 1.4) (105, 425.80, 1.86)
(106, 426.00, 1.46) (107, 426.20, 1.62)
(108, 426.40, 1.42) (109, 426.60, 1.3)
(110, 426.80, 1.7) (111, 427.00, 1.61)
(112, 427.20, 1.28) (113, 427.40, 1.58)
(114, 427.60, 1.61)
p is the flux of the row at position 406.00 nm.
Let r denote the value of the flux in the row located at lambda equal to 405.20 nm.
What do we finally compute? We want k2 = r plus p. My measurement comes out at 3.23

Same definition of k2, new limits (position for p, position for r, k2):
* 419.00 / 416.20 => 3.46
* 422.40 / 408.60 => 3.25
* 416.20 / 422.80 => 3.22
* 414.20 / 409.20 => 3.73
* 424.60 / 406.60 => 2.76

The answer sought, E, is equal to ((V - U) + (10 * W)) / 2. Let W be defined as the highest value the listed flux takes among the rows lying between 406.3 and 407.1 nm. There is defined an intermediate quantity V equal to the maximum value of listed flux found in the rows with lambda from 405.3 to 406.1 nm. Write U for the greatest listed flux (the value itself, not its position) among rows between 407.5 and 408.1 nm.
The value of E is 10.15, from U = 1.67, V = 1.87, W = 2.01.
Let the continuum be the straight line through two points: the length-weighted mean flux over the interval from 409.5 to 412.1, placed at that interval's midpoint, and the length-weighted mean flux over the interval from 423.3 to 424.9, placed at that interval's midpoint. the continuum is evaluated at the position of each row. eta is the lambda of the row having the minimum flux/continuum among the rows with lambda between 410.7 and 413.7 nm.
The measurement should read 411.00 nm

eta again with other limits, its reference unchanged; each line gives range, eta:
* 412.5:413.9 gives 413.40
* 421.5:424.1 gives 424.00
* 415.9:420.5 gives 419.60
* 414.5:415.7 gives 415.40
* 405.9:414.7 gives 409.60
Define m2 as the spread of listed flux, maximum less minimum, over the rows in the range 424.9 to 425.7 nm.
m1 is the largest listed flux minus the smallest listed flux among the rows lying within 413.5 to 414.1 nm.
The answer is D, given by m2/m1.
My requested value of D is 1.26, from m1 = 0.460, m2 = 0.58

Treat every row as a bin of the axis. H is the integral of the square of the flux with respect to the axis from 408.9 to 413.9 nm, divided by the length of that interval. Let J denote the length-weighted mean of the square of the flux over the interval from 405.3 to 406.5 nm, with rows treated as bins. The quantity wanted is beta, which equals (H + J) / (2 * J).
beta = 0.92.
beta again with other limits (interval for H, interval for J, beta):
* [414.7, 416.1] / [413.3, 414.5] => 1.04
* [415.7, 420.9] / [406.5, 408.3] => 0.97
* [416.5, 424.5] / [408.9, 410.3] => 0.96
